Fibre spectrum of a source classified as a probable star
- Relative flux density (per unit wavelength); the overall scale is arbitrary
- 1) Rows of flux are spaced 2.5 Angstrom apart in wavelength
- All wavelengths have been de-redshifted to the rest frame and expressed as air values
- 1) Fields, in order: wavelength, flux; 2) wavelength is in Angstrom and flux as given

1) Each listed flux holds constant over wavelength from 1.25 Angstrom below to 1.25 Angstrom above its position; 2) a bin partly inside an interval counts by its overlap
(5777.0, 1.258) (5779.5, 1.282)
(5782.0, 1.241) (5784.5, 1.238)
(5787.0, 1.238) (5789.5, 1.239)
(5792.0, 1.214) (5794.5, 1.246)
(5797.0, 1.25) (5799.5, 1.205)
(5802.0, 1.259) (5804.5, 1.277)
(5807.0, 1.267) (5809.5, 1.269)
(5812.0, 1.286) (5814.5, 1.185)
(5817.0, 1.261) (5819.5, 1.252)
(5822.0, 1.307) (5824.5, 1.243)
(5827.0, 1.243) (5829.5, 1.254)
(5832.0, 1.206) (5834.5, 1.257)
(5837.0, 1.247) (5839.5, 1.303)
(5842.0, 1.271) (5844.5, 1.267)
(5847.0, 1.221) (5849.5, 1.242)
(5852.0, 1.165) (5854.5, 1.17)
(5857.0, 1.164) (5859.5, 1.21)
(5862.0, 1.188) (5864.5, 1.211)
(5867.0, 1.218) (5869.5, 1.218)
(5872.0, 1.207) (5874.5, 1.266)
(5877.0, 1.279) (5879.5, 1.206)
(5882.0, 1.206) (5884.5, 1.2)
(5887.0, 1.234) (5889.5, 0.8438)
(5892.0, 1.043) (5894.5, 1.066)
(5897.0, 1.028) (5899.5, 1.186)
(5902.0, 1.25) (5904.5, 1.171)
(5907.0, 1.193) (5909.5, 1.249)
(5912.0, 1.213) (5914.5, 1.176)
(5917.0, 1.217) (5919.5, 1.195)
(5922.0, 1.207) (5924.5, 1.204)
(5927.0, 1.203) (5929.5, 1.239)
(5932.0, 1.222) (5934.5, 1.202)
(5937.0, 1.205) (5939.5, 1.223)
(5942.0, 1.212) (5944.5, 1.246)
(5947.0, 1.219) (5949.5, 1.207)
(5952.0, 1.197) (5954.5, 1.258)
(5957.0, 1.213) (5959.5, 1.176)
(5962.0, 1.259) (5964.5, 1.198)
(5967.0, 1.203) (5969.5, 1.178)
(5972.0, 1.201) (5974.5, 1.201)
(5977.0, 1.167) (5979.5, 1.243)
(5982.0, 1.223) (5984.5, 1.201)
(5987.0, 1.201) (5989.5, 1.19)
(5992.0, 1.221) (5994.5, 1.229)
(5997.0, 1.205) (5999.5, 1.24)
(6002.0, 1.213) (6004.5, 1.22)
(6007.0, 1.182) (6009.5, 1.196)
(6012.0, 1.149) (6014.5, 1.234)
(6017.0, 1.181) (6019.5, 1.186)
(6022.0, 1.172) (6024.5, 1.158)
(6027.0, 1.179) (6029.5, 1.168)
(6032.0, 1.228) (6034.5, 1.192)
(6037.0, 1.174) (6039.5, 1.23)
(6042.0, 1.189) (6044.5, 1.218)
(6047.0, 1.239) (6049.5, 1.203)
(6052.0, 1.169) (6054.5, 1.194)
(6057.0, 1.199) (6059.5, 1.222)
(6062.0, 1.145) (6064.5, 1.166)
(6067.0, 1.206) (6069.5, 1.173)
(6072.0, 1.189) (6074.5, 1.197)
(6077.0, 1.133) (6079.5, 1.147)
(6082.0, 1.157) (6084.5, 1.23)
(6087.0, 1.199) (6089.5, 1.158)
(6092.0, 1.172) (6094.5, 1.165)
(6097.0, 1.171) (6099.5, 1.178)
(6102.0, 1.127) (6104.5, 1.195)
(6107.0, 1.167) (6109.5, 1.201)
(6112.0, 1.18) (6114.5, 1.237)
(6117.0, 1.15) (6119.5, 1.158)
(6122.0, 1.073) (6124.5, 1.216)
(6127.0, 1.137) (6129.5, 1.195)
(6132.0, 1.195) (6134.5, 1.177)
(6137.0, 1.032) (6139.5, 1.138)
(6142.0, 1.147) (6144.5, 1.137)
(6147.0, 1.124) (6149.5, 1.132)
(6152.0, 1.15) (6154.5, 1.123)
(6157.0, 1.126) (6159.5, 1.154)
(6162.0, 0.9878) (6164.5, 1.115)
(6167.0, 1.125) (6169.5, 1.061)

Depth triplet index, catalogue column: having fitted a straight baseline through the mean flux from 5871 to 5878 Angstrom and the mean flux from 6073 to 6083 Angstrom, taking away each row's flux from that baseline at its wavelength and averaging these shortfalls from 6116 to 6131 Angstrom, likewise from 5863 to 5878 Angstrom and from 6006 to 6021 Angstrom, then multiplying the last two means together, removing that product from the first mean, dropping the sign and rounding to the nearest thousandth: 0.017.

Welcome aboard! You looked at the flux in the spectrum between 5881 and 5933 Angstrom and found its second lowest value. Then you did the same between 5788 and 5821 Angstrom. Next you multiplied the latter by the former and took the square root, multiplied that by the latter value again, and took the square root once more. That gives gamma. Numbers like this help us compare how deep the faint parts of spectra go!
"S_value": 1.16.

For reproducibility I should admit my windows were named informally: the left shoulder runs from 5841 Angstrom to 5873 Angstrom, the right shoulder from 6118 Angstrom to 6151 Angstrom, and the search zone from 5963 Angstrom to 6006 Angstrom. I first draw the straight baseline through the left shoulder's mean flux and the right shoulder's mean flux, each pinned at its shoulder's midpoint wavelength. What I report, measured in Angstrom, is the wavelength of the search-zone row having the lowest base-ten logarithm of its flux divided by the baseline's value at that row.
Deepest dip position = 5977.0 Angstrom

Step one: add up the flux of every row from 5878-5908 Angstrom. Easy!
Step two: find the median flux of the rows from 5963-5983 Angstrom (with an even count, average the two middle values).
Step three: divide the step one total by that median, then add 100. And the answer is 111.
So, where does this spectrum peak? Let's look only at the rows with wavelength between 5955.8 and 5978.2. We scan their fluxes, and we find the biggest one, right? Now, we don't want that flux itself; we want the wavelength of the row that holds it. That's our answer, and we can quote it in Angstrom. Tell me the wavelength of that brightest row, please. 5962.0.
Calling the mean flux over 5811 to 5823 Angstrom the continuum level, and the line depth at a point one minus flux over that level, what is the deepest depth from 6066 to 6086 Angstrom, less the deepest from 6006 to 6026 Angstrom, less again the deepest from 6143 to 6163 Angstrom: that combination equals -0.20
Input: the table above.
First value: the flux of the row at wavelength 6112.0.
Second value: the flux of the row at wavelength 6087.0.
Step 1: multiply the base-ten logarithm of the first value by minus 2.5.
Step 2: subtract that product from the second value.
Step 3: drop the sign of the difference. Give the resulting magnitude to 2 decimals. 1.38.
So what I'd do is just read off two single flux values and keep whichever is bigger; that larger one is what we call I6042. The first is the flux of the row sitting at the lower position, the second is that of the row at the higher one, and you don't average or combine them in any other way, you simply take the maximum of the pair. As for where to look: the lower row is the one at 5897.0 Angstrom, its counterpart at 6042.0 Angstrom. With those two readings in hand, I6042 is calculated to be 1.19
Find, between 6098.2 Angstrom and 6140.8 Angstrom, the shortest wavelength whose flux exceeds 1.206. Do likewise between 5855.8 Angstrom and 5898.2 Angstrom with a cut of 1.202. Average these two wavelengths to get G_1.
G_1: 5987.0 Angstrom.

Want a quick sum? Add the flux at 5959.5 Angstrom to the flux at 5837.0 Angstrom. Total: 2.42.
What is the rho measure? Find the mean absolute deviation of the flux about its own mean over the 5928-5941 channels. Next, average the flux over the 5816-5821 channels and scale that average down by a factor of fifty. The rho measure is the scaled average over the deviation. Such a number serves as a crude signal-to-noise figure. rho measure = 2.14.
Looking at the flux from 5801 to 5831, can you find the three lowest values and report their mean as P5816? 1.22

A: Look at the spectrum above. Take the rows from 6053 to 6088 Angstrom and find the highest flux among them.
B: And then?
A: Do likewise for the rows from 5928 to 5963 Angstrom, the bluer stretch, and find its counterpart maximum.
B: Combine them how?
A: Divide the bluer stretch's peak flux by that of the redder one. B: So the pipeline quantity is 1.02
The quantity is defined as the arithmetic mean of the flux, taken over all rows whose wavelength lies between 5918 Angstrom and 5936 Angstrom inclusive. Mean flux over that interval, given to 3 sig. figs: 1.21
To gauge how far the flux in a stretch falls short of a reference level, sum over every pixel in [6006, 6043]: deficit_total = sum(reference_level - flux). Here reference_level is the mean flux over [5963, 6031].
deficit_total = 0.15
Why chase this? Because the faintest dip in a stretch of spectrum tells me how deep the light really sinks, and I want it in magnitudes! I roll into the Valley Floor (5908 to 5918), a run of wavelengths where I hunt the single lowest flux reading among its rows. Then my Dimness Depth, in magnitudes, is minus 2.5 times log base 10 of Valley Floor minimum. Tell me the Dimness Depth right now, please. -0.18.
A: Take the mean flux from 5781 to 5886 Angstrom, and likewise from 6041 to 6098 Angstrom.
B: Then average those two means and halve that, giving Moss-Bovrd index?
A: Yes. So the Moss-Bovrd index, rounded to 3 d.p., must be 0.605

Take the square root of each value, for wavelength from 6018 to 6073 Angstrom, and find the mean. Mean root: 1.09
